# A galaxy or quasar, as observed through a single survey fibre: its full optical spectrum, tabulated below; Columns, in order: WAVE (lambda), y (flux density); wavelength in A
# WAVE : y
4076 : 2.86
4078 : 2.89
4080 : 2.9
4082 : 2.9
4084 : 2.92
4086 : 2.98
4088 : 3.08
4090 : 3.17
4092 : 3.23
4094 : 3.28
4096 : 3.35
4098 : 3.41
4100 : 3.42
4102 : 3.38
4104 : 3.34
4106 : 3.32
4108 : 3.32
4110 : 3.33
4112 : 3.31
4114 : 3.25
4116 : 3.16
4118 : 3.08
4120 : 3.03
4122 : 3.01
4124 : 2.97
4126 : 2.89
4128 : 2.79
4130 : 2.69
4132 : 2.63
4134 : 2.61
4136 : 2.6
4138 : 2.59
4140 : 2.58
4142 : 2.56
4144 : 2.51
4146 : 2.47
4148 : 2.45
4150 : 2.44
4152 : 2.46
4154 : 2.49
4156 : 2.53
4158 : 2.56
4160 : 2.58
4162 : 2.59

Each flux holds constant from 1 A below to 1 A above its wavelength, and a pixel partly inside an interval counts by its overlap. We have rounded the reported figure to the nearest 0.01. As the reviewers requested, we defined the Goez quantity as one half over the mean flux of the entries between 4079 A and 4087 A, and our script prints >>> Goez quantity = 0.17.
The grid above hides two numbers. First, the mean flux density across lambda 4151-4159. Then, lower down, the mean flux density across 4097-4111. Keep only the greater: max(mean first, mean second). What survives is 3.36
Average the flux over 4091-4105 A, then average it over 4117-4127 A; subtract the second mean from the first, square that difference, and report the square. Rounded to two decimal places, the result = 0.12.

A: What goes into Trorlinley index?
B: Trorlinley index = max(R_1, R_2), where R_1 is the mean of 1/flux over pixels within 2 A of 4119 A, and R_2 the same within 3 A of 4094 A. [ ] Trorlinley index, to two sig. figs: 0.33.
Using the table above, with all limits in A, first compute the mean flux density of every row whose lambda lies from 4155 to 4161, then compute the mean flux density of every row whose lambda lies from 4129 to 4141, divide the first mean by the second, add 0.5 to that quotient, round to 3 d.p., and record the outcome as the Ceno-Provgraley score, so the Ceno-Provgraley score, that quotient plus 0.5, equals 1.477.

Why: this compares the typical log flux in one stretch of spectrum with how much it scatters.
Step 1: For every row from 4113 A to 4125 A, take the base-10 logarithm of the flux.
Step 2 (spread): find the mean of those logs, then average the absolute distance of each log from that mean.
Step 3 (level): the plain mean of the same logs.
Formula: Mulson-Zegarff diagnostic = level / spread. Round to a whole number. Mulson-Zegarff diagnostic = 43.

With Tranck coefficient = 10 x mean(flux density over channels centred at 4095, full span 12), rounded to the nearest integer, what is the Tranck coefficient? 33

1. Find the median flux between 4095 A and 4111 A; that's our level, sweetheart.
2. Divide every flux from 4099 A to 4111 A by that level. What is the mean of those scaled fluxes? 1.00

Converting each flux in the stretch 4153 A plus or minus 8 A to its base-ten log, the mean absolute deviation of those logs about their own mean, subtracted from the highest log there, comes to 0.40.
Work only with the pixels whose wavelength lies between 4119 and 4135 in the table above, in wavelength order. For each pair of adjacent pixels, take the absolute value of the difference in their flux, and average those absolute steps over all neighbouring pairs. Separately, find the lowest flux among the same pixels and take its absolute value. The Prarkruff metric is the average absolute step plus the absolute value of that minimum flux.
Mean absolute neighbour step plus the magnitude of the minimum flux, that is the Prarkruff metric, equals 2.7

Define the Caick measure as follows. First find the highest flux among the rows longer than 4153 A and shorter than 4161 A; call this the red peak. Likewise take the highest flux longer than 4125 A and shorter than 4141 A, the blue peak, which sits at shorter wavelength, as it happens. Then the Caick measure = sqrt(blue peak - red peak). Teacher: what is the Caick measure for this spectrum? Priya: 0.56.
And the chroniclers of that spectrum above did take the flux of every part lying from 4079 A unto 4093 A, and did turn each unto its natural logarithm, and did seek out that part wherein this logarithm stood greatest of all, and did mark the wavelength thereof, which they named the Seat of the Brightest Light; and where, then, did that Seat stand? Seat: 4092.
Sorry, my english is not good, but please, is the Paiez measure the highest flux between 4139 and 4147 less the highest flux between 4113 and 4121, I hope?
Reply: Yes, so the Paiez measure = -0.67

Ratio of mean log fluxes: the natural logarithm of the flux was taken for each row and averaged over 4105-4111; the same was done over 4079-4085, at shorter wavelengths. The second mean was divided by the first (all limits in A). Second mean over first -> 0.89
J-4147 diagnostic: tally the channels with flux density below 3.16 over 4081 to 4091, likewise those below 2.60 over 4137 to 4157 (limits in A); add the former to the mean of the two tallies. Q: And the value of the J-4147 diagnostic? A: 11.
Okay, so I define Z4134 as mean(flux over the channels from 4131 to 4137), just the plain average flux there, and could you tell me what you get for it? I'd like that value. 2.6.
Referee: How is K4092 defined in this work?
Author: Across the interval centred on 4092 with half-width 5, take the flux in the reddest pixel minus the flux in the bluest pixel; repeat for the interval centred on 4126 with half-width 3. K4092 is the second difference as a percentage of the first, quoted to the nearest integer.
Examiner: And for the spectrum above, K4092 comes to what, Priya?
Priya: -67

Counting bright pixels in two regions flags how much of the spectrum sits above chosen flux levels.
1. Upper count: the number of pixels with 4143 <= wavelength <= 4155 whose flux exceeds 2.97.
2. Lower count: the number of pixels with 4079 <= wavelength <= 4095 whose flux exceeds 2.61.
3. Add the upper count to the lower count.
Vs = 8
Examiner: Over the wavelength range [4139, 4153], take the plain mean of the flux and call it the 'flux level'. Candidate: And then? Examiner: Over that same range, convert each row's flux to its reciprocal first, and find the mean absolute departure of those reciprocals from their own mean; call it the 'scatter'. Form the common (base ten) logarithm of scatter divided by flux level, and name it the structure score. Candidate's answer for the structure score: -2.53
